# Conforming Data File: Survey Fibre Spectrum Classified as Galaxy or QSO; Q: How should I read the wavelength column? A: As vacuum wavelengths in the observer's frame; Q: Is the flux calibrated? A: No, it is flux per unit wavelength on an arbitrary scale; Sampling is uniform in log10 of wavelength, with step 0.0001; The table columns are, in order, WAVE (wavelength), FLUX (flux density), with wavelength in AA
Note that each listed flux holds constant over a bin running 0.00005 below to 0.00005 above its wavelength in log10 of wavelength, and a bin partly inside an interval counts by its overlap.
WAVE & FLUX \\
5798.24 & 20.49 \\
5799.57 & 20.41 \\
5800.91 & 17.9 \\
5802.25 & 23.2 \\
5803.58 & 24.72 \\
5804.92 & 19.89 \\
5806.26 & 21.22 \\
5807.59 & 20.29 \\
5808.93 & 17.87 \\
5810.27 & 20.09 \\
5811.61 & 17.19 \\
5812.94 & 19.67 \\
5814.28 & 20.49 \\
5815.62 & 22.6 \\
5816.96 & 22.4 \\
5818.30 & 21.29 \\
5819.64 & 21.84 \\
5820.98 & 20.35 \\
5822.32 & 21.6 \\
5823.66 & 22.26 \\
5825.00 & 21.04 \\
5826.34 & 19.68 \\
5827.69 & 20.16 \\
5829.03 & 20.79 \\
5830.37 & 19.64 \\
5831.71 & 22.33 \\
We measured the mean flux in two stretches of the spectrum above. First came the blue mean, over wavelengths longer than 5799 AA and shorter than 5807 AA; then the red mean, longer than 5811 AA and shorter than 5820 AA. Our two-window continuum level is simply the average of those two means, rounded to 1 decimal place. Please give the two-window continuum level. 21.0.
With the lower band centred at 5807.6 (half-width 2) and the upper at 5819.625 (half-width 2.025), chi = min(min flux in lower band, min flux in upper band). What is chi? 17.9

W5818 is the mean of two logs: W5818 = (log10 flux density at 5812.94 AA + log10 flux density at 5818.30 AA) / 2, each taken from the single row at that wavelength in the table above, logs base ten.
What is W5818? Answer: 1.31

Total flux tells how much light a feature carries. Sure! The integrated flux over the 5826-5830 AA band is 81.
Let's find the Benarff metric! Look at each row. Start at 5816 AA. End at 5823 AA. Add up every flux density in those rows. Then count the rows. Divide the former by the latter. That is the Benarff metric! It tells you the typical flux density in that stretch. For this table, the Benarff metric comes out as 21.5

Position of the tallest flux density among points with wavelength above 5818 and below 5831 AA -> 5823.66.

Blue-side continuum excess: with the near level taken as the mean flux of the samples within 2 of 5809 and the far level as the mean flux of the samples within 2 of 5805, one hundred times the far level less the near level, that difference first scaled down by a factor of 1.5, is 168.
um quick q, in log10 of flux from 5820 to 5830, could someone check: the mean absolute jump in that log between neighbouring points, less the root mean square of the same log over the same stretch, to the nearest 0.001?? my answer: -1.299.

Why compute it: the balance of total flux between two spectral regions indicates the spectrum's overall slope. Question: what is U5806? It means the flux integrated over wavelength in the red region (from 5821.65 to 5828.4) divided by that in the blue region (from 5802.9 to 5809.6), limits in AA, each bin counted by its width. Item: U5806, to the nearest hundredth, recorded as 1.01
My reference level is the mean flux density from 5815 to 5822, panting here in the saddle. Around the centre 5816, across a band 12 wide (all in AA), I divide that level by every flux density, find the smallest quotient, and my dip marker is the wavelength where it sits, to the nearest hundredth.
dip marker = 5815.62 AA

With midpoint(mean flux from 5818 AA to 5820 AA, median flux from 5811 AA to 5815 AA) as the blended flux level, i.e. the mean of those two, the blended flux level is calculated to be 20.6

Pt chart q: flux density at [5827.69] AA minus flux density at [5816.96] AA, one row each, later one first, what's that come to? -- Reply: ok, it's -2.2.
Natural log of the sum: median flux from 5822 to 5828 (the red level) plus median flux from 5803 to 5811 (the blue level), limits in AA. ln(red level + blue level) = 3.72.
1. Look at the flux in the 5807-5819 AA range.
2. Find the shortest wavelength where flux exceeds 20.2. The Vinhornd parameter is 5807.59 AA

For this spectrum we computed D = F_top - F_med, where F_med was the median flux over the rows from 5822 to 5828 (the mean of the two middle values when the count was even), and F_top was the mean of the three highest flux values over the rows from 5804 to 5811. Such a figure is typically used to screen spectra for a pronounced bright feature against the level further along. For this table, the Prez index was -0.5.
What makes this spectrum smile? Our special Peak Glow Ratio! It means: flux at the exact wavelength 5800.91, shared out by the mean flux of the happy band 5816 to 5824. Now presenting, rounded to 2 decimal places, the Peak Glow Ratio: 0.83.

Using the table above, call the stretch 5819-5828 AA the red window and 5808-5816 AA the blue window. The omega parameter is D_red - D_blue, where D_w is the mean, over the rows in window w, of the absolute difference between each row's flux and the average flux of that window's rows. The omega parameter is -0.62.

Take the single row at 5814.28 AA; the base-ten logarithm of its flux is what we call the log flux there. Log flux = 1.312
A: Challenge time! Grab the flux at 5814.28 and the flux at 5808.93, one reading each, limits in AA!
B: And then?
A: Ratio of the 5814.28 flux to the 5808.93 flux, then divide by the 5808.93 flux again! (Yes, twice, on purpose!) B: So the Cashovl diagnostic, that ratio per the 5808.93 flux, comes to 0.064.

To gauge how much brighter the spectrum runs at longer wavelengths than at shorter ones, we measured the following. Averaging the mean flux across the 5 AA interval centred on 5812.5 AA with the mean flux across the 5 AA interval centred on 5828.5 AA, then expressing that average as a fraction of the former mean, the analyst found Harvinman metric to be 1.02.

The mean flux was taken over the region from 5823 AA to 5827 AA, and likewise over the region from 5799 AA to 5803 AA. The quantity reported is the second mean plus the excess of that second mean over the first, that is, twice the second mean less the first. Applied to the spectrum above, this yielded 20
